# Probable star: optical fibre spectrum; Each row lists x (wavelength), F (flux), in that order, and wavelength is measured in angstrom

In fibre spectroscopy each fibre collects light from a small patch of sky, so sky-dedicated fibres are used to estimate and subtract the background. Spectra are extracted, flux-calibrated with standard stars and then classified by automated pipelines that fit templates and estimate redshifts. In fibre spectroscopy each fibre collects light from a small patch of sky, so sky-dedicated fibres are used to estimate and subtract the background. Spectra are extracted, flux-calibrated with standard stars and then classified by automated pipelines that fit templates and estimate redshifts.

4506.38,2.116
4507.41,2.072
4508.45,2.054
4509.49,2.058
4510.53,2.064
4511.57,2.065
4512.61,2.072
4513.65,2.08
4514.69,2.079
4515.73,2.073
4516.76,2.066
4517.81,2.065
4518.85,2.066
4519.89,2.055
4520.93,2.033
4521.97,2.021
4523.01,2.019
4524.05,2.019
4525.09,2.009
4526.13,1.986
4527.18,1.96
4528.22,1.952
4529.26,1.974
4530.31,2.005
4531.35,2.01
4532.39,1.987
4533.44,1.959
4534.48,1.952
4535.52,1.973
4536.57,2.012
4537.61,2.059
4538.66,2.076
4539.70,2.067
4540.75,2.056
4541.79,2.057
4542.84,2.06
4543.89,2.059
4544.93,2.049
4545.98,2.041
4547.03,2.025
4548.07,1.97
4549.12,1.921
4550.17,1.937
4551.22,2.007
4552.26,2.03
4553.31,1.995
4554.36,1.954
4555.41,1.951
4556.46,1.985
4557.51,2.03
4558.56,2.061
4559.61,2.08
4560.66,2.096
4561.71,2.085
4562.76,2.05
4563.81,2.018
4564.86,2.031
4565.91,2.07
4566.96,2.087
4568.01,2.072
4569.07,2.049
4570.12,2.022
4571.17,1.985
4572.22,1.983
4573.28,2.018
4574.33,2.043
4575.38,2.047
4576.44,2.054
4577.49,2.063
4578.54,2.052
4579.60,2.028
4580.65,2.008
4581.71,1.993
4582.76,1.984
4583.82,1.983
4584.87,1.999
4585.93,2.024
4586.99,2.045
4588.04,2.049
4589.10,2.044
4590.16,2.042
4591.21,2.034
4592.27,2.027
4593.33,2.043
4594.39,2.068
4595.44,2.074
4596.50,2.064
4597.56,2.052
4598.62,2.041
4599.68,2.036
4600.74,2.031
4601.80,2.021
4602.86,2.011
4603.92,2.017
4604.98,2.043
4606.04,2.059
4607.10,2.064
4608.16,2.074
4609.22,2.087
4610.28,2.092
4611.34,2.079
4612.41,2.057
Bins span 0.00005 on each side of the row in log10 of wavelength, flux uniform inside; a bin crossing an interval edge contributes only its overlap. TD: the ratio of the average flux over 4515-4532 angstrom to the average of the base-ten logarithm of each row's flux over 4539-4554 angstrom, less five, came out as 1.62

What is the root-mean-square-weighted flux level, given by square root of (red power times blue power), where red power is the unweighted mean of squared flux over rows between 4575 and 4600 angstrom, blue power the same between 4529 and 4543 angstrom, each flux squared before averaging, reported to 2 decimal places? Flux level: 4.11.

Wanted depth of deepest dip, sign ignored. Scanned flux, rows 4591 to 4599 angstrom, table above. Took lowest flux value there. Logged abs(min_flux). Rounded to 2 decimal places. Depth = 2.03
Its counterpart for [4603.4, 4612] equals 2.02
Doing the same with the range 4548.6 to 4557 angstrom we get 1.92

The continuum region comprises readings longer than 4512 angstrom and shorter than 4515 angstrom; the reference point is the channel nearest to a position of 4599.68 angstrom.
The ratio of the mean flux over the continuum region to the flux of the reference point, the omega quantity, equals 1.02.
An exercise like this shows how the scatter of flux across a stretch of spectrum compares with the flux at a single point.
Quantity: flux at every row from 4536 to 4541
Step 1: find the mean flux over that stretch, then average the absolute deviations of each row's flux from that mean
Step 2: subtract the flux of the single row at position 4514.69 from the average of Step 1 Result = -2.06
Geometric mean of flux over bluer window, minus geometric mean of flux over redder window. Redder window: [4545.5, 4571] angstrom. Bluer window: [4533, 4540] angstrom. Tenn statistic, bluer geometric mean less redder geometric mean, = -0.010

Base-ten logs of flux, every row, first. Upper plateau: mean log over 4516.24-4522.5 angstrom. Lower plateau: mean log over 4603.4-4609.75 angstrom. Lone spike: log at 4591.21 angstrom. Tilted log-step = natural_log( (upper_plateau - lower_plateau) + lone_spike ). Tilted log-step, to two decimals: -1.18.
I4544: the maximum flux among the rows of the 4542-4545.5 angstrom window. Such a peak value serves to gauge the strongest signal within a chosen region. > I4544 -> 2.06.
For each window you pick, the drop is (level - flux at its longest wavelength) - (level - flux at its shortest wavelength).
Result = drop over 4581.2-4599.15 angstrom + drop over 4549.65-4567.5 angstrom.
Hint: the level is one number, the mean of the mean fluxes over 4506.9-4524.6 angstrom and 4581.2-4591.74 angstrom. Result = -0.20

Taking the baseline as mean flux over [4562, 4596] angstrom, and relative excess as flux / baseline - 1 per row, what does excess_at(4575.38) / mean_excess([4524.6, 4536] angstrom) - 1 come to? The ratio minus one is -1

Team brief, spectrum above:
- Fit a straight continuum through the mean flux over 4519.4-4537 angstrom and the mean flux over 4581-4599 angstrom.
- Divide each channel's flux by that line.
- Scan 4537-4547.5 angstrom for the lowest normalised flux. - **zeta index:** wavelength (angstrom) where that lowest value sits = 4547.03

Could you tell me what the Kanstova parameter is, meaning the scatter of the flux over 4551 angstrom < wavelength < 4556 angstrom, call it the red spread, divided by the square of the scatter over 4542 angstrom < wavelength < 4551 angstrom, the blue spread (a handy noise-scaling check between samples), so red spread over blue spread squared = 11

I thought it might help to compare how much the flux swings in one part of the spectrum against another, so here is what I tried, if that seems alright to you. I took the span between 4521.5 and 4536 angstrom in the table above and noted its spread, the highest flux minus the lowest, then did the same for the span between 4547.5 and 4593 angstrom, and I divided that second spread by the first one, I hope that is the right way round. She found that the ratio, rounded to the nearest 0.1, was 2.5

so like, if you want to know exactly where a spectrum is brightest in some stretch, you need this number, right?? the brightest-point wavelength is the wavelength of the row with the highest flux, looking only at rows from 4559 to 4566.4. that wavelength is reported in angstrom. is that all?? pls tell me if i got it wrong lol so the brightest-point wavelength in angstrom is 4560.66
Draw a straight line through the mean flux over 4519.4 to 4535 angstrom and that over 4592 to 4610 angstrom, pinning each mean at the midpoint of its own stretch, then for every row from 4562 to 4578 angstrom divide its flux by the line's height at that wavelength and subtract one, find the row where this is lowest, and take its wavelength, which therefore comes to 4572.22 angstrom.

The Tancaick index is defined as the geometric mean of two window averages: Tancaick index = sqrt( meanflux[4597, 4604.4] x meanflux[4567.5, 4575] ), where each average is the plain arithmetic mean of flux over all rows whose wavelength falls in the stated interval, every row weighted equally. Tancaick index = 2.027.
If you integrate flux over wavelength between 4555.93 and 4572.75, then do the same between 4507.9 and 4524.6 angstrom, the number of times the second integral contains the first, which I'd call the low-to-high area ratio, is 1.00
